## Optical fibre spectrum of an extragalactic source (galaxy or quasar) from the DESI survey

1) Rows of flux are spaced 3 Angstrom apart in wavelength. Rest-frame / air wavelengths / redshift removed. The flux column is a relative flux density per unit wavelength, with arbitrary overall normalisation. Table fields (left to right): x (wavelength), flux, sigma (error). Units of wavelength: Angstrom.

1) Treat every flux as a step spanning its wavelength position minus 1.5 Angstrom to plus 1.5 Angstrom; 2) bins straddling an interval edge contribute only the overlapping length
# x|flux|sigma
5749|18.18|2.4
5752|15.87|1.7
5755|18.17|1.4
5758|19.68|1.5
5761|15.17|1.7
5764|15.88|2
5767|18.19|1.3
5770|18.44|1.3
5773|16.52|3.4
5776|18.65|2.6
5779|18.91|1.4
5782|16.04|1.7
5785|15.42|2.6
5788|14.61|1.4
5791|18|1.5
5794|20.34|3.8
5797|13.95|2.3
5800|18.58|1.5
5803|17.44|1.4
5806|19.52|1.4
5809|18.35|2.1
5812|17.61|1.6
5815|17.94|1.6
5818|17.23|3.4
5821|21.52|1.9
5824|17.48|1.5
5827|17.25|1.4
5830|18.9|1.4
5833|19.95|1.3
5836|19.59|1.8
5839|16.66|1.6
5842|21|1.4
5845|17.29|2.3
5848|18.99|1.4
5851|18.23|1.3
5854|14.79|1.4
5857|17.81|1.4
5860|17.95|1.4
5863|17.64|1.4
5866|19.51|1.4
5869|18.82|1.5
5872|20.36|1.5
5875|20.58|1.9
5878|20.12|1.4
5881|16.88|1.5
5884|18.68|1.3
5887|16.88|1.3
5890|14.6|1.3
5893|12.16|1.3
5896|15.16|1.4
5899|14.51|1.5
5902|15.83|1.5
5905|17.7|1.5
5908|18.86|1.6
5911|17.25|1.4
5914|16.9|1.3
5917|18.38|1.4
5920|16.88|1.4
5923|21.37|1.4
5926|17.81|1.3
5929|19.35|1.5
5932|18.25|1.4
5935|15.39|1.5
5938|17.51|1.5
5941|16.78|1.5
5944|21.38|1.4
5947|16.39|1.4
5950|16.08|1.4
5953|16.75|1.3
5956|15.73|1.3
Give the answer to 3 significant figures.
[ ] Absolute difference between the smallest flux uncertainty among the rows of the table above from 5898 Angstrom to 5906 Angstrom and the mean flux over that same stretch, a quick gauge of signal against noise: 14.5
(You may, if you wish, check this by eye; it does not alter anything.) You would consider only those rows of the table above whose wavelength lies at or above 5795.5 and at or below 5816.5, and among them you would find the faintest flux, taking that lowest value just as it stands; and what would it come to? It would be 13.95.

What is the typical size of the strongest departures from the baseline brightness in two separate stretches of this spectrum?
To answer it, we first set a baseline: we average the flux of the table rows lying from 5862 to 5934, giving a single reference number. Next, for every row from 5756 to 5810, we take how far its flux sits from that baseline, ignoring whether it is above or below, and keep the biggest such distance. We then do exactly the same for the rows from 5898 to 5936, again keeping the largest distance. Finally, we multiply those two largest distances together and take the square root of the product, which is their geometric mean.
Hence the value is 3.7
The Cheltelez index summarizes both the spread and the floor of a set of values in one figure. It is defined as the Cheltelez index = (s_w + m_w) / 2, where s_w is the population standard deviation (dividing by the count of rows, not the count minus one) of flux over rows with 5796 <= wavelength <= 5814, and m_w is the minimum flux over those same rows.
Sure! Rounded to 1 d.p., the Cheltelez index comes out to 7.9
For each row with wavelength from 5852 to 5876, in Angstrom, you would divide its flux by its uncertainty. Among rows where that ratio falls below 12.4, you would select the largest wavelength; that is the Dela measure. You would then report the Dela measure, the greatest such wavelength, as 5875 Angstrom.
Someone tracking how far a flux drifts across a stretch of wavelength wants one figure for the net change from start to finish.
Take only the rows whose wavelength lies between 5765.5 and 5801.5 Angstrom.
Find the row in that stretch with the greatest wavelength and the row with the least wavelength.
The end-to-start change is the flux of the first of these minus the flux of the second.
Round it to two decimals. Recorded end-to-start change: 0.39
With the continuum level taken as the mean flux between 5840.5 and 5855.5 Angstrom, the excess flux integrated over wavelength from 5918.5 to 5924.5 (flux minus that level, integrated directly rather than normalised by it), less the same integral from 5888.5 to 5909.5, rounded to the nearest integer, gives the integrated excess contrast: 59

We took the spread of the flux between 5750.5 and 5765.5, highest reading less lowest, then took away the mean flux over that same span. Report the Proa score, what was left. -12.4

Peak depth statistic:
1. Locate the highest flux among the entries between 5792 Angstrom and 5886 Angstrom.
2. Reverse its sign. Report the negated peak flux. -21.5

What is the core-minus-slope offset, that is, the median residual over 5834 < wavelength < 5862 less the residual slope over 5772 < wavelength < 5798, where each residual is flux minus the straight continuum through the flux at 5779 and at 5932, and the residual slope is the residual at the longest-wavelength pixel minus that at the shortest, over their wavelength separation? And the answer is -0.51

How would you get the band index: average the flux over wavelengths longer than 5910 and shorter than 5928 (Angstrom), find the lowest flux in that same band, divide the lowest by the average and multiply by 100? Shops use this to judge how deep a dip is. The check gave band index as 93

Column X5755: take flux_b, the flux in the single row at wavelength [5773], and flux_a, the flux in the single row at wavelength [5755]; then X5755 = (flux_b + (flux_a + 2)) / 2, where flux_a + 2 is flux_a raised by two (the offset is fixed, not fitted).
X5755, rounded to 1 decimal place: 18.3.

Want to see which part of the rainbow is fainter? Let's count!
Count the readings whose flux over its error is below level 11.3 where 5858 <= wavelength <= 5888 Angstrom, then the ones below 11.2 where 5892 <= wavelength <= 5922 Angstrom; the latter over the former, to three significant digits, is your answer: 2.00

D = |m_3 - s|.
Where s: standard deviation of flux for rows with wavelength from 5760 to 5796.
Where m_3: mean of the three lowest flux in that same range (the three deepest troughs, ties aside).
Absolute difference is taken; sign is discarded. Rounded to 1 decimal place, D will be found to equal 13.3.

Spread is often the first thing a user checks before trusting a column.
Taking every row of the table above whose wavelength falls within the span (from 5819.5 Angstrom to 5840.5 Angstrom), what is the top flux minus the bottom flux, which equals 4.9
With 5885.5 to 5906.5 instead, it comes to 5.5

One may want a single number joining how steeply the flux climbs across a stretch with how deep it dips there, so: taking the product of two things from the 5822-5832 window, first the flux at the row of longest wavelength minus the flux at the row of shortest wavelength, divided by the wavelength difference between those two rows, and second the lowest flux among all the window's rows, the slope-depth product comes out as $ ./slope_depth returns 4.1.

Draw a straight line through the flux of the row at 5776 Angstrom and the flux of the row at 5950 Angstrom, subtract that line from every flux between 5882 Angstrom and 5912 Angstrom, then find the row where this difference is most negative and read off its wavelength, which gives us 5893 Angstrom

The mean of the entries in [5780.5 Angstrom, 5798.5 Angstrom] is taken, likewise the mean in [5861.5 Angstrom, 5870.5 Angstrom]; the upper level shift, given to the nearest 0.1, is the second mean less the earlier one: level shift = 2.3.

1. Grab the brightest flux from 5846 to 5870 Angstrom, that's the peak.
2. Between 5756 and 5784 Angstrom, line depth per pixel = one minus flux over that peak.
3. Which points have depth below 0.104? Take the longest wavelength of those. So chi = 5779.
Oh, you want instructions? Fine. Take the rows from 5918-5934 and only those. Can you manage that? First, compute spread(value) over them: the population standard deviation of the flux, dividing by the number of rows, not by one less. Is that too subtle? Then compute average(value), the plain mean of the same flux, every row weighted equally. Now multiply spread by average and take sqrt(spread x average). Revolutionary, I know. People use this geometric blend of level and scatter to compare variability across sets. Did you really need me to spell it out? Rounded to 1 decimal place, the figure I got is 5.4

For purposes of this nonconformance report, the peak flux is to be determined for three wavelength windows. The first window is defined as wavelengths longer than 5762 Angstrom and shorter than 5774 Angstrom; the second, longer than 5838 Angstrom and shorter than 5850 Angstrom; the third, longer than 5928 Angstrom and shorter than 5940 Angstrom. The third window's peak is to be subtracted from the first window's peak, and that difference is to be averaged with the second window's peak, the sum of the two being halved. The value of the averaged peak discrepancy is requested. 10.0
